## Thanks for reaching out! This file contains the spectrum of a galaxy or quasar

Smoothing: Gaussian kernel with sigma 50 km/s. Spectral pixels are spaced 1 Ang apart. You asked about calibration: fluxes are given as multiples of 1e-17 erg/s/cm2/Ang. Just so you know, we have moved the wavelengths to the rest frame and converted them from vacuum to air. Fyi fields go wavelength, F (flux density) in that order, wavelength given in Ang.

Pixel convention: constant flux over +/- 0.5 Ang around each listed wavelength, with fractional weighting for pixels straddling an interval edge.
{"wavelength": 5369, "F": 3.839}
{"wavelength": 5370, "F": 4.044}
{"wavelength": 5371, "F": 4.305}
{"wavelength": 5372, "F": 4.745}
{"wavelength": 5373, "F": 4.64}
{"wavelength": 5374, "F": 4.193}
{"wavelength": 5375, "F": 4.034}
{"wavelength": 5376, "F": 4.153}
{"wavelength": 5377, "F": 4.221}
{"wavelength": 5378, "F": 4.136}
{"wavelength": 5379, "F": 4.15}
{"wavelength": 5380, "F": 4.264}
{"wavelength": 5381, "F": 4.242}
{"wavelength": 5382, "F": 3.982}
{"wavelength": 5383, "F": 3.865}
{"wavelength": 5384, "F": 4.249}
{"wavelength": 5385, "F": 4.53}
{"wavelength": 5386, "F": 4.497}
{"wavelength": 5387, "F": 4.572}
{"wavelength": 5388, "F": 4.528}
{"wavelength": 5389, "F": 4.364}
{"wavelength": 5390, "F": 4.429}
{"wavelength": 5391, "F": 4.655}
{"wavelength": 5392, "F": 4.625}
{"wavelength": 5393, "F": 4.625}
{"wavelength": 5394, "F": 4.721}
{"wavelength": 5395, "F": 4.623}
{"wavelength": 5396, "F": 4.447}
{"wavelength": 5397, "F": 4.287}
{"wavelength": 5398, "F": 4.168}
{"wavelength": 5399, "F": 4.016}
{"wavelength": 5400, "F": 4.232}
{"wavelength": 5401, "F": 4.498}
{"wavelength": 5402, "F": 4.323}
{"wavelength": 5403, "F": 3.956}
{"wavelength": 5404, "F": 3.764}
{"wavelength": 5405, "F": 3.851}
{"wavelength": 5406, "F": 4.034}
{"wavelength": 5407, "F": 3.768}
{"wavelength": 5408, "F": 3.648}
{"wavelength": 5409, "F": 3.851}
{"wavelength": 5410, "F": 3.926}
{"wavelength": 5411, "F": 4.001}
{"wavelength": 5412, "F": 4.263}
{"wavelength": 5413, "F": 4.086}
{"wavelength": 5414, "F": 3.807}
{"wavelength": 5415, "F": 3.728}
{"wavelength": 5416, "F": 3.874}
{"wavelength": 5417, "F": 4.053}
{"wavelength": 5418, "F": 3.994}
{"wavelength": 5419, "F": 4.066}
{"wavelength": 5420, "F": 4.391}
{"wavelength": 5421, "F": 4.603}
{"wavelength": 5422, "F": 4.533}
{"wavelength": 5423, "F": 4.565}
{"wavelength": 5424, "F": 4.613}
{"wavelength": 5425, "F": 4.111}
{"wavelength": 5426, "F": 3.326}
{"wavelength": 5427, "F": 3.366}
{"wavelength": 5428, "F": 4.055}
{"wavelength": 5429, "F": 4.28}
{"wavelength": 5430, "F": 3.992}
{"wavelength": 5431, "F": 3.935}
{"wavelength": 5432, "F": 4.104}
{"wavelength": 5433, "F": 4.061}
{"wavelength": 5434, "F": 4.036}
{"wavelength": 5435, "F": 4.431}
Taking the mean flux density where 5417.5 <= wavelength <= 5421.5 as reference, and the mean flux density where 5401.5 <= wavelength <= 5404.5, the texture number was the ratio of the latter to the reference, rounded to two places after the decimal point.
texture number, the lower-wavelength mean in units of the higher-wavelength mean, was 0.94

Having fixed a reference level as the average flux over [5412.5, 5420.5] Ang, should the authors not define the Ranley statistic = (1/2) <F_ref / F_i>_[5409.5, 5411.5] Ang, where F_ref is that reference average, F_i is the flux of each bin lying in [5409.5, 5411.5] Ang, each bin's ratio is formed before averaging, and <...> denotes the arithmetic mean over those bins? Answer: 0.505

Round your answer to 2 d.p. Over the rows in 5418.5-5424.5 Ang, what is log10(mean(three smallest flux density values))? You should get 0.64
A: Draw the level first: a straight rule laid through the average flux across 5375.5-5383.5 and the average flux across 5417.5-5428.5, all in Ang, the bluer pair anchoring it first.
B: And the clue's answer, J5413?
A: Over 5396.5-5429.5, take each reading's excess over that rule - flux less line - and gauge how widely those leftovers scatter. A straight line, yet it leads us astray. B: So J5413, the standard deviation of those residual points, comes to 0.32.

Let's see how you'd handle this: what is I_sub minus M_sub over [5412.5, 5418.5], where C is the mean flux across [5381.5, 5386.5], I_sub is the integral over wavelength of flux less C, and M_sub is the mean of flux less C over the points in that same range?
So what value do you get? -1.5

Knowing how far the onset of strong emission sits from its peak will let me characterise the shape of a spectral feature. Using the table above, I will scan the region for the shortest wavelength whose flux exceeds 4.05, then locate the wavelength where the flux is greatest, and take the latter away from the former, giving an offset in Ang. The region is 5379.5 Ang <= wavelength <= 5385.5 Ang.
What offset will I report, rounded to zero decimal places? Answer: -5 Ang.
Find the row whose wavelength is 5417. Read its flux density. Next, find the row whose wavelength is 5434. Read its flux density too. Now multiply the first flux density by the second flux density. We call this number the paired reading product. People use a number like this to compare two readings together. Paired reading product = 16.36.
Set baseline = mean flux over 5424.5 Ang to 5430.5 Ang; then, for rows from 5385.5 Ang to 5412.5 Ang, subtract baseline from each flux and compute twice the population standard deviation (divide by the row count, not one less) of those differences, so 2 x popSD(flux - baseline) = 0.63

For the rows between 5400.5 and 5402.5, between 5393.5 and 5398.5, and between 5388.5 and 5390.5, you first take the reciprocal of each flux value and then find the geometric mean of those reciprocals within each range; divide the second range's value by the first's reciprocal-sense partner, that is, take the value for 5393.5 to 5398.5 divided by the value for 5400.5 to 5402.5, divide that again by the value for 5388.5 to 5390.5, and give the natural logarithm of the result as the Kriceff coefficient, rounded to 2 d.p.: 1.47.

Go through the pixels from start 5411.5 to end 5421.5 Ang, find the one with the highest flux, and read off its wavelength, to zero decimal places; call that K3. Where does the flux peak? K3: 5421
